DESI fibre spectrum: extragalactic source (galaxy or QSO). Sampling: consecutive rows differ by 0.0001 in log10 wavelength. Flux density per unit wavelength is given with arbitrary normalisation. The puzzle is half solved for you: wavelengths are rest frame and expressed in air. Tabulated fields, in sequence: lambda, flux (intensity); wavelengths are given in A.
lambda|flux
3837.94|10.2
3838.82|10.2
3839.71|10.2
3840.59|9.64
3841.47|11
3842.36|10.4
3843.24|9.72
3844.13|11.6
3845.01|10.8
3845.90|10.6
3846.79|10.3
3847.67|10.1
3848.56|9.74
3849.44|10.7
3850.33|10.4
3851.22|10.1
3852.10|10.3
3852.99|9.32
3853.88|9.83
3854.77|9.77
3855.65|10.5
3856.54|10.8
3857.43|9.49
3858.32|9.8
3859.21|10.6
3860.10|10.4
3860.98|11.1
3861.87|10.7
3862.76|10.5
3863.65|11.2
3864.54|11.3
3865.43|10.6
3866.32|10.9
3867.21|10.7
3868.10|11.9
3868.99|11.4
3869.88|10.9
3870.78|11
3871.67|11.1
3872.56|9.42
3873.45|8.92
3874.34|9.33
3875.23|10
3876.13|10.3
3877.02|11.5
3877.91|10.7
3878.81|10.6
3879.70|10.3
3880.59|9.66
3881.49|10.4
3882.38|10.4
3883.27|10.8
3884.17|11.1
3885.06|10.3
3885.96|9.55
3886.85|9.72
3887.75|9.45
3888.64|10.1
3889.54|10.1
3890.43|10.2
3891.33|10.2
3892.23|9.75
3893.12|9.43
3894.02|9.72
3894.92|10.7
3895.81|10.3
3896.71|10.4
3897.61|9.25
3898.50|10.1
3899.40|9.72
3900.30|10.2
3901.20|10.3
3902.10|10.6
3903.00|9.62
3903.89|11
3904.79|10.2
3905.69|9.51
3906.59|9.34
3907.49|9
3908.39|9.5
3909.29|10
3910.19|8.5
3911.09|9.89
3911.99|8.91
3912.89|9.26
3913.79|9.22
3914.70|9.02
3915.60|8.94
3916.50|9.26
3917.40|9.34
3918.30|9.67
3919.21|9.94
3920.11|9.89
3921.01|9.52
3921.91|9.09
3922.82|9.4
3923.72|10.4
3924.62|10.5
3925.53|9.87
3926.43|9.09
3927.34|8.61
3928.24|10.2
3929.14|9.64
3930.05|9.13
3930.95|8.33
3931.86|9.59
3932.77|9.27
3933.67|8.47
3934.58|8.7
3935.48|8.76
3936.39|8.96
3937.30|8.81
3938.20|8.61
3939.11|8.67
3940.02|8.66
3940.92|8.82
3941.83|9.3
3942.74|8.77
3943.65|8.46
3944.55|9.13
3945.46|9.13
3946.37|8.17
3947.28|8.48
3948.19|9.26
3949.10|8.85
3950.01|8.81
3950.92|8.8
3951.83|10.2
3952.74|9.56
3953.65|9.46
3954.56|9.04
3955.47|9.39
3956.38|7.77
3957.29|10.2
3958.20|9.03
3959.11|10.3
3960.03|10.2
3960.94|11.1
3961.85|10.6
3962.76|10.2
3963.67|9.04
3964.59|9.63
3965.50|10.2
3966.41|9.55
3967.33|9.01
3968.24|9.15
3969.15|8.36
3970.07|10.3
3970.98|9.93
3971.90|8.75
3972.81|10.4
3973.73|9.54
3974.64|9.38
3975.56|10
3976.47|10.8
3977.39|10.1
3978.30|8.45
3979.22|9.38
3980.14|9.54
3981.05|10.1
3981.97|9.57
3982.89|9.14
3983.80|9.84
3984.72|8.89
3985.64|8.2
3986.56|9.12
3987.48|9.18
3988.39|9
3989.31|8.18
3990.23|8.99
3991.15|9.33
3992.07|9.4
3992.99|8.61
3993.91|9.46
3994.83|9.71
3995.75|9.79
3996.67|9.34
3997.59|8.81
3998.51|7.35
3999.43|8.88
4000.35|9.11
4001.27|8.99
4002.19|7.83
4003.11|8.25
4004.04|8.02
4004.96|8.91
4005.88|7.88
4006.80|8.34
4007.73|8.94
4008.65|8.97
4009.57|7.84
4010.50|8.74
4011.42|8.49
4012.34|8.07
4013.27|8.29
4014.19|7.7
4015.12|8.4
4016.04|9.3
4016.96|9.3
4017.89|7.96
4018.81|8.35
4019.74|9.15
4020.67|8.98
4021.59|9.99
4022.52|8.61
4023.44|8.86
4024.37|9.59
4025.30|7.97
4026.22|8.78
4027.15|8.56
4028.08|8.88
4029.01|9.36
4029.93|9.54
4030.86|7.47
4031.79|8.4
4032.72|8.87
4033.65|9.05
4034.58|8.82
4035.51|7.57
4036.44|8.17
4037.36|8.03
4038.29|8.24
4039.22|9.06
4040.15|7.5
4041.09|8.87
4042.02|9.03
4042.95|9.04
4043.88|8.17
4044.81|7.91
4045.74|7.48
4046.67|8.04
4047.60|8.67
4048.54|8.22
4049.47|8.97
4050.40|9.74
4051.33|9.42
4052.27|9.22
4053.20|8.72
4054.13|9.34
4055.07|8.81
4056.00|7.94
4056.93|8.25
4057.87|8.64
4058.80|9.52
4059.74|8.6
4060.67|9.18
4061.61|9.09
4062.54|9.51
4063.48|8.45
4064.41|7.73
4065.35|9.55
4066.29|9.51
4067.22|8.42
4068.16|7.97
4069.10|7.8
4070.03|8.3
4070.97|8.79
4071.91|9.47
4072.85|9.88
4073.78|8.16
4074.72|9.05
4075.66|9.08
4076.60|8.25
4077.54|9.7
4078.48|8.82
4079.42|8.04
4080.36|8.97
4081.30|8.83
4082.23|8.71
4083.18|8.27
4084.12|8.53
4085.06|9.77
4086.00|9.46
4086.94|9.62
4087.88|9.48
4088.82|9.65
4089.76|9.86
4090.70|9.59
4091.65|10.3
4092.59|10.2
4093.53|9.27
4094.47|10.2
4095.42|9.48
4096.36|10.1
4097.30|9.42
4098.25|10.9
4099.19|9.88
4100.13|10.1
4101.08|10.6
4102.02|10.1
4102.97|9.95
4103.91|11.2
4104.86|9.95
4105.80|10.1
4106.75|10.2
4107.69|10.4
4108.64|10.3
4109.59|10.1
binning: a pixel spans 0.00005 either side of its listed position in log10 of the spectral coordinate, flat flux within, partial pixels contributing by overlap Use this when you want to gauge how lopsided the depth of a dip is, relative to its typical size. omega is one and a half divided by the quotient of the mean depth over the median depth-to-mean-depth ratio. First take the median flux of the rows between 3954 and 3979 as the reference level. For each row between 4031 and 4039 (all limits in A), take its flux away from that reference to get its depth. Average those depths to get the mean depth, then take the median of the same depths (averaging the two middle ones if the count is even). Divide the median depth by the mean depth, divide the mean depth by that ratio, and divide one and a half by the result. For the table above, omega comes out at 1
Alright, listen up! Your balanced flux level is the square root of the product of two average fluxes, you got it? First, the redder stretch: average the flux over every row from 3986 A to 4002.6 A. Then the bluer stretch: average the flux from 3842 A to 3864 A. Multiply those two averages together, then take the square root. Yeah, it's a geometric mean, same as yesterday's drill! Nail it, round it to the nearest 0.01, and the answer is 9.62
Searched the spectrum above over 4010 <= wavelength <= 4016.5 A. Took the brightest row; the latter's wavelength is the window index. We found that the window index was 4016.04 A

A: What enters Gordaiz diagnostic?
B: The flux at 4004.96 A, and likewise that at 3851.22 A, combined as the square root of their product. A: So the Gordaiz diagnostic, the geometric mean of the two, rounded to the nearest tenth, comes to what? 9.5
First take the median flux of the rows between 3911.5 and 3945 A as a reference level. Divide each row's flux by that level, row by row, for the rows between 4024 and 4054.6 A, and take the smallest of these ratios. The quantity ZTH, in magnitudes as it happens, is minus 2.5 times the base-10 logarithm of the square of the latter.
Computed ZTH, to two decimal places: 0.44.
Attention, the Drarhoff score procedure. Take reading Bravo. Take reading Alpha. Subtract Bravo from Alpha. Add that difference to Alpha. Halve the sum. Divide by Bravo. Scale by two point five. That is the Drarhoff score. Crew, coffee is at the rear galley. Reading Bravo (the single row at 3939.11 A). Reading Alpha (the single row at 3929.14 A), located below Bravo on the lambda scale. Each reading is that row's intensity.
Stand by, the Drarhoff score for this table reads 1.53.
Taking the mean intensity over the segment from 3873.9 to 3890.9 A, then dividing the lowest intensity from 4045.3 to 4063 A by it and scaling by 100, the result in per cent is 73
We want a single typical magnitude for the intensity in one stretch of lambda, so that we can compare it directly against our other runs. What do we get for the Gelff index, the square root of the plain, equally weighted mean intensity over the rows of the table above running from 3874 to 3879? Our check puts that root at 3.23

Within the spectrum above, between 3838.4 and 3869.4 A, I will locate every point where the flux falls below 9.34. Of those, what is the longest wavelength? 3852.99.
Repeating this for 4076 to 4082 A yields 4081.30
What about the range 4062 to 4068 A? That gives 4067.22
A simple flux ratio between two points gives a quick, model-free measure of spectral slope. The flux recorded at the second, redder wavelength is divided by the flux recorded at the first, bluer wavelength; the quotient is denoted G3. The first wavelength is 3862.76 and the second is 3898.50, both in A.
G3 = 0.96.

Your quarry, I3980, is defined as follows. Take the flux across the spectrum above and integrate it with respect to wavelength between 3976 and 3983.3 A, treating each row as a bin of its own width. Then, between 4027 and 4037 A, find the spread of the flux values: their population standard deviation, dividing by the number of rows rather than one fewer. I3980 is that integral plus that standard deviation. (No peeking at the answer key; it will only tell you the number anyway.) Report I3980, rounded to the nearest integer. 71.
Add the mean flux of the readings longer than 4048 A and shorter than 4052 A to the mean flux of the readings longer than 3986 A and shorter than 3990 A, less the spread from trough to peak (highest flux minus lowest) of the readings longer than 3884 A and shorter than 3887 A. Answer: 16.4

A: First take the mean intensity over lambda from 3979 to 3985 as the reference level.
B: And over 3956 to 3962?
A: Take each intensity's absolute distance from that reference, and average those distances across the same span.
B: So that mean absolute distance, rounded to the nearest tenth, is 1.0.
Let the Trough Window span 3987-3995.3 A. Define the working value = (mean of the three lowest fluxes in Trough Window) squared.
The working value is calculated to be 74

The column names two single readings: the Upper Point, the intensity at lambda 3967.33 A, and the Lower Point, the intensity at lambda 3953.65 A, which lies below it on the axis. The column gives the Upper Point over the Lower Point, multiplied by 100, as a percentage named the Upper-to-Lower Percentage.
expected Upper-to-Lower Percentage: 95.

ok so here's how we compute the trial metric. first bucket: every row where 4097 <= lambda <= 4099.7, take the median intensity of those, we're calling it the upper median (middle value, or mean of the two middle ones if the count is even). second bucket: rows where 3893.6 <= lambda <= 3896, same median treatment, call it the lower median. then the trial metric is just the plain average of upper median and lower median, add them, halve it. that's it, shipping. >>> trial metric 10.1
